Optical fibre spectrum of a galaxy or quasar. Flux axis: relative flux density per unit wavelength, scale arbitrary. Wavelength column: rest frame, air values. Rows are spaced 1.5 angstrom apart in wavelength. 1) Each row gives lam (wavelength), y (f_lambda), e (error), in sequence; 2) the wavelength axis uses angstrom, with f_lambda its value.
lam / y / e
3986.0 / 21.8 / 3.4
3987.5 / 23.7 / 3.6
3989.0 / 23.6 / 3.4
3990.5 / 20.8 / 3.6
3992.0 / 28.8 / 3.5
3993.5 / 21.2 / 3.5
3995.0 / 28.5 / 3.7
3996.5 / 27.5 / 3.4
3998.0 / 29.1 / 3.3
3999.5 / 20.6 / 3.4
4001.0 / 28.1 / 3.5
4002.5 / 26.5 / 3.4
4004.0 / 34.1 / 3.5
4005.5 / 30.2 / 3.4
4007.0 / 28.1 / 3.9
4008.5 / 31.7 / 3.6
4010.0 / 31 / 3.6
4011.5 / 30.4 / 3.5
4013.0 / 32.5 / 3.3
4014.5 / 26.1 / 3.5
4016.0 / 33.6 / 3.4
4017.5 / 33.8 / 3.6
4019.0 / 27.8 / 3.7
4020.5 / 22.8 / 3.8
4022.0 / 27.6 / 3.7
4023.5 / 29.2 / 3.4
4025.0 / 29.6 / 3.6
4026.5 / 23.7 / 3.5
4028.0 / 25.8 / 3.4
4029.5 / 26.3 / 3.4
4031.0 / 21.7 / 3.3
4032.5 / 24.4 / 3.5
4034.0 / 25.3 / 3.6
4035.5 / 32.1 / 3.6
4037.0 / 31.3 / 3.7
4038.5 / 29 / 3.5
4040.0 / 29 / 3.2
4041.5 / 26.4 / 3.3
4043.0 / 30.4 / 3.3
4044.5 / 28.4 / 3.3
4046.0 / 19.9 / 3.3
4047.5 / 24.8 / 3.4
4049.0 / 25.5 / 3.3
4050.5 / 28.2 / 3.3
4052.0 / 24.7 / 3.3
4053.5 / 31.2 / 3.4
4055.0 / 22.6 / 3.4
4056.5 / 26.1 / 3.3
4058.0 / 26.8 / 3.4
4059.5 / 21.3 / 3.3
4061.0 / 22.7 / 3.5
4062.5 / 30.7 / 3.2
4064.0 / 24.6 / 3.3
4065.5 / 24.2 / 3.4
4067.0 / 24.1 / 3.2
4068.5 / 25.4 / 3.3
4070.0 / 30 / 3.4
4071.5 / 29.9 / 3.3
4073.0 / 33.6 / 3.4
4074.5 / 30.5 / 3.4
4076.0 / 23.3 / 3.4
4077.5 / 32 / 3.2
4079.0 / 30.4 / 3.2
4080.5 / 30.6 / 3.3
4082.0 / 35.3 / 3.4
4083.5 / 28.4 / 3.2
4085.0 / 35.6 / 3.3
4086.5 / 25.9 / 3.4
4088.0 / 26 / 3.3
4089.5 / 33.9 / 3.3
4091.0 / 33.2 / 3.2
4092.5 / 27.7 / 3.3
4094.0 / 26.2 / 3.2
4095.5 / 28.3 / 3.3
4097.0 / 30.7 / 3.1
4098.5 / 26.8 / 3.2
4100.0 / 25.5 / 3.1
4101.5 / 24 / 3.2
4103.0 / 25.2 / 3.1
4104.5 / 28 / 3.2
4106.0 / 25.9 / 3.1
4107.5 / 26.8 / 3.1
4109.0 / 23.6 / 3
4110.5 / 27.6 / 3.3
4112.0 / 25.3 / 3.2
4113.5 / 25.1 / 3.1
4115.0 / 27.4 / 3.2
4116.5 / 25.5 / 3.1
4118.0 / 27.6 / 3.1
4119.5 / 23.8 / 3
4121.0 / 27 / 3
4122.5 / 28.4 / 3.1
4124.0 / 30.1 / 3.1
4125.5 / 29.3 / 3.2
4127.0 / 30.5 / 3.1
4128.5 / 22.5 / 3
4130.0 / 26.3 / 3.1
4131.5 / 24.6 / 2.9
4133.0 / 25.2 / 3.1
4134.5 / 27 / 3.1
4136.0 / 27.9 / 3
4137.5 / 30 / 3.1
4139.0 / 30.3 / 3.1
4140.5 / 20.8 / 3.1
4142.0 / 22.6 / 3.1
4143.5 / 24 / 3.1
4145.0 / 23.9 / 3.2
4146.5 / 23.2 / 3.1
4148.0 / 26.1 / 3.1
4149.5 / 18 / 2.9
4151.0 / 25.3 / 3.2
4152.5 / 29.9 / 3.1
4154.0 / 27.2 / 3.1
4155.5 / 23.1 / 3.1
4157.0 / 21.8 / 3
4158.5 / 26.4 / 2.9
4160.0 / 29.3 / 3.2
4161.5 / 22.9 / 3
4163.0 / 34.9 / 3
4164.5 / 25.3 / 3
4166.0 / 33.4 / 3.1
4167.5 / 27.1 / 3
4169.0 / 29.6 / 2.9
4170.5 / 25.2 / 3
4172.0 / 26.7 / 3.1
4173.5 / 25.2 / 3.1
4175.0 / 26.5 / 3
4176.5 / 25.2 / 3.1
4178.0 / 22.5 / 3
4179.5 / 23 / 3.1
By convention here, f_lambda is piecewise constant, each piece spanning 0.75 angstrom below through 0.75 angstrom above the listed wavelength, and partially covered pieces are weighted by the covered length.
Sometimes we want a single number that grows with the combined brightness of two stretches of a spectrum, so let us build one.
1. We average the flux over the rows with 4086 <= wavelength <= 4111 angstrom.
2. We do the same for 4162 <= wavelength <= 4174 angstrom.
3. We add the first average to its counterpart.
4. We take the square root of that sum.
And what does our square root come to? 7.47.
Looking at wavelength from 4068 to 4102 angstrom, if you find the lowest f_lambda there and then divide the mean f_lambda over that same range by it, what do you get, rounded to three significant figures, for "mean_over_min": 1.26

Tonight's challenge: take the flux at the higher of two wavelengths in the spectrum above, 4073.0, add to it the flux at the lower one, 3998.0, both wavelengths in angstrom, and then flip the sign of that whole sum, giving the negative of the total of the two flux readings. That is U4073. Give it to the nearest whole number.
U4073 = -63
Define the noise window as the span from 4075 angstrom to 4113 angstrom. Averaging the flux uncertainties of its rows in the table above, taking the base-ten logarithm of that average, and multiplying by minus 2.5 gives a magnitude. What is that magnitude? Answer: -1.27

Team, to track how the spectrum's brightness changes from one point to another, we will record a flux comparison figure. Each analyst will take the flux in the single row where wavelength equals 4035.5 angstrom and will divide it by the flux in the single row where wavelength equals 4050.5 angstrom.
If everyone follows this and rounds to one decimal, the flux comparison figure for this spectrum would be 1.1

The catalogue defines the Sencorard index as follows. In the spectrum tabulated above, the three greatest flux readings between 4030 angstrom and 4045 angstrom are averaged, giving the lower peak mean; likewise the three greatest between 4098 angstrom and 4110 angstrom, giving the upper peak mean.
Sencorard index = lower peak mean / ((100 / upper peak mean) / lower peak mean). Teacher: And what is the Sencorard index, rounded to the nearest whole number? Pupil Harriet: 266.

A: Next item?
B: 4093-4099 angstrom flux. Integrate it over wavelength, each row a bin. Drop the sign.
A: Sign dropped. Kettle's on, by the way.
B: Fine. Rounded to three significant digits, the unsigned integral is 168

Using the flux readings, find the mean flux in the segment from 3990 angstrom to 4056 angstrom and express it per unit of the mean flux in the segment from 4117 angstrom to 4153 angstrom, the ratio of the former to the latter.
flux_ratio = 1.06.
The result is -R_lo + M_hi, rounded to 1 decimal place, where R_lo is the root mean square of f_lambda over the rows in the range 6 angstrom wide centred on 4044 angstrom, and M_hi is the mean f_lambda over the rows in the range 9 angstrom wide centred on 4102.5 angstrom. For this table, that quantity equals -0.7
